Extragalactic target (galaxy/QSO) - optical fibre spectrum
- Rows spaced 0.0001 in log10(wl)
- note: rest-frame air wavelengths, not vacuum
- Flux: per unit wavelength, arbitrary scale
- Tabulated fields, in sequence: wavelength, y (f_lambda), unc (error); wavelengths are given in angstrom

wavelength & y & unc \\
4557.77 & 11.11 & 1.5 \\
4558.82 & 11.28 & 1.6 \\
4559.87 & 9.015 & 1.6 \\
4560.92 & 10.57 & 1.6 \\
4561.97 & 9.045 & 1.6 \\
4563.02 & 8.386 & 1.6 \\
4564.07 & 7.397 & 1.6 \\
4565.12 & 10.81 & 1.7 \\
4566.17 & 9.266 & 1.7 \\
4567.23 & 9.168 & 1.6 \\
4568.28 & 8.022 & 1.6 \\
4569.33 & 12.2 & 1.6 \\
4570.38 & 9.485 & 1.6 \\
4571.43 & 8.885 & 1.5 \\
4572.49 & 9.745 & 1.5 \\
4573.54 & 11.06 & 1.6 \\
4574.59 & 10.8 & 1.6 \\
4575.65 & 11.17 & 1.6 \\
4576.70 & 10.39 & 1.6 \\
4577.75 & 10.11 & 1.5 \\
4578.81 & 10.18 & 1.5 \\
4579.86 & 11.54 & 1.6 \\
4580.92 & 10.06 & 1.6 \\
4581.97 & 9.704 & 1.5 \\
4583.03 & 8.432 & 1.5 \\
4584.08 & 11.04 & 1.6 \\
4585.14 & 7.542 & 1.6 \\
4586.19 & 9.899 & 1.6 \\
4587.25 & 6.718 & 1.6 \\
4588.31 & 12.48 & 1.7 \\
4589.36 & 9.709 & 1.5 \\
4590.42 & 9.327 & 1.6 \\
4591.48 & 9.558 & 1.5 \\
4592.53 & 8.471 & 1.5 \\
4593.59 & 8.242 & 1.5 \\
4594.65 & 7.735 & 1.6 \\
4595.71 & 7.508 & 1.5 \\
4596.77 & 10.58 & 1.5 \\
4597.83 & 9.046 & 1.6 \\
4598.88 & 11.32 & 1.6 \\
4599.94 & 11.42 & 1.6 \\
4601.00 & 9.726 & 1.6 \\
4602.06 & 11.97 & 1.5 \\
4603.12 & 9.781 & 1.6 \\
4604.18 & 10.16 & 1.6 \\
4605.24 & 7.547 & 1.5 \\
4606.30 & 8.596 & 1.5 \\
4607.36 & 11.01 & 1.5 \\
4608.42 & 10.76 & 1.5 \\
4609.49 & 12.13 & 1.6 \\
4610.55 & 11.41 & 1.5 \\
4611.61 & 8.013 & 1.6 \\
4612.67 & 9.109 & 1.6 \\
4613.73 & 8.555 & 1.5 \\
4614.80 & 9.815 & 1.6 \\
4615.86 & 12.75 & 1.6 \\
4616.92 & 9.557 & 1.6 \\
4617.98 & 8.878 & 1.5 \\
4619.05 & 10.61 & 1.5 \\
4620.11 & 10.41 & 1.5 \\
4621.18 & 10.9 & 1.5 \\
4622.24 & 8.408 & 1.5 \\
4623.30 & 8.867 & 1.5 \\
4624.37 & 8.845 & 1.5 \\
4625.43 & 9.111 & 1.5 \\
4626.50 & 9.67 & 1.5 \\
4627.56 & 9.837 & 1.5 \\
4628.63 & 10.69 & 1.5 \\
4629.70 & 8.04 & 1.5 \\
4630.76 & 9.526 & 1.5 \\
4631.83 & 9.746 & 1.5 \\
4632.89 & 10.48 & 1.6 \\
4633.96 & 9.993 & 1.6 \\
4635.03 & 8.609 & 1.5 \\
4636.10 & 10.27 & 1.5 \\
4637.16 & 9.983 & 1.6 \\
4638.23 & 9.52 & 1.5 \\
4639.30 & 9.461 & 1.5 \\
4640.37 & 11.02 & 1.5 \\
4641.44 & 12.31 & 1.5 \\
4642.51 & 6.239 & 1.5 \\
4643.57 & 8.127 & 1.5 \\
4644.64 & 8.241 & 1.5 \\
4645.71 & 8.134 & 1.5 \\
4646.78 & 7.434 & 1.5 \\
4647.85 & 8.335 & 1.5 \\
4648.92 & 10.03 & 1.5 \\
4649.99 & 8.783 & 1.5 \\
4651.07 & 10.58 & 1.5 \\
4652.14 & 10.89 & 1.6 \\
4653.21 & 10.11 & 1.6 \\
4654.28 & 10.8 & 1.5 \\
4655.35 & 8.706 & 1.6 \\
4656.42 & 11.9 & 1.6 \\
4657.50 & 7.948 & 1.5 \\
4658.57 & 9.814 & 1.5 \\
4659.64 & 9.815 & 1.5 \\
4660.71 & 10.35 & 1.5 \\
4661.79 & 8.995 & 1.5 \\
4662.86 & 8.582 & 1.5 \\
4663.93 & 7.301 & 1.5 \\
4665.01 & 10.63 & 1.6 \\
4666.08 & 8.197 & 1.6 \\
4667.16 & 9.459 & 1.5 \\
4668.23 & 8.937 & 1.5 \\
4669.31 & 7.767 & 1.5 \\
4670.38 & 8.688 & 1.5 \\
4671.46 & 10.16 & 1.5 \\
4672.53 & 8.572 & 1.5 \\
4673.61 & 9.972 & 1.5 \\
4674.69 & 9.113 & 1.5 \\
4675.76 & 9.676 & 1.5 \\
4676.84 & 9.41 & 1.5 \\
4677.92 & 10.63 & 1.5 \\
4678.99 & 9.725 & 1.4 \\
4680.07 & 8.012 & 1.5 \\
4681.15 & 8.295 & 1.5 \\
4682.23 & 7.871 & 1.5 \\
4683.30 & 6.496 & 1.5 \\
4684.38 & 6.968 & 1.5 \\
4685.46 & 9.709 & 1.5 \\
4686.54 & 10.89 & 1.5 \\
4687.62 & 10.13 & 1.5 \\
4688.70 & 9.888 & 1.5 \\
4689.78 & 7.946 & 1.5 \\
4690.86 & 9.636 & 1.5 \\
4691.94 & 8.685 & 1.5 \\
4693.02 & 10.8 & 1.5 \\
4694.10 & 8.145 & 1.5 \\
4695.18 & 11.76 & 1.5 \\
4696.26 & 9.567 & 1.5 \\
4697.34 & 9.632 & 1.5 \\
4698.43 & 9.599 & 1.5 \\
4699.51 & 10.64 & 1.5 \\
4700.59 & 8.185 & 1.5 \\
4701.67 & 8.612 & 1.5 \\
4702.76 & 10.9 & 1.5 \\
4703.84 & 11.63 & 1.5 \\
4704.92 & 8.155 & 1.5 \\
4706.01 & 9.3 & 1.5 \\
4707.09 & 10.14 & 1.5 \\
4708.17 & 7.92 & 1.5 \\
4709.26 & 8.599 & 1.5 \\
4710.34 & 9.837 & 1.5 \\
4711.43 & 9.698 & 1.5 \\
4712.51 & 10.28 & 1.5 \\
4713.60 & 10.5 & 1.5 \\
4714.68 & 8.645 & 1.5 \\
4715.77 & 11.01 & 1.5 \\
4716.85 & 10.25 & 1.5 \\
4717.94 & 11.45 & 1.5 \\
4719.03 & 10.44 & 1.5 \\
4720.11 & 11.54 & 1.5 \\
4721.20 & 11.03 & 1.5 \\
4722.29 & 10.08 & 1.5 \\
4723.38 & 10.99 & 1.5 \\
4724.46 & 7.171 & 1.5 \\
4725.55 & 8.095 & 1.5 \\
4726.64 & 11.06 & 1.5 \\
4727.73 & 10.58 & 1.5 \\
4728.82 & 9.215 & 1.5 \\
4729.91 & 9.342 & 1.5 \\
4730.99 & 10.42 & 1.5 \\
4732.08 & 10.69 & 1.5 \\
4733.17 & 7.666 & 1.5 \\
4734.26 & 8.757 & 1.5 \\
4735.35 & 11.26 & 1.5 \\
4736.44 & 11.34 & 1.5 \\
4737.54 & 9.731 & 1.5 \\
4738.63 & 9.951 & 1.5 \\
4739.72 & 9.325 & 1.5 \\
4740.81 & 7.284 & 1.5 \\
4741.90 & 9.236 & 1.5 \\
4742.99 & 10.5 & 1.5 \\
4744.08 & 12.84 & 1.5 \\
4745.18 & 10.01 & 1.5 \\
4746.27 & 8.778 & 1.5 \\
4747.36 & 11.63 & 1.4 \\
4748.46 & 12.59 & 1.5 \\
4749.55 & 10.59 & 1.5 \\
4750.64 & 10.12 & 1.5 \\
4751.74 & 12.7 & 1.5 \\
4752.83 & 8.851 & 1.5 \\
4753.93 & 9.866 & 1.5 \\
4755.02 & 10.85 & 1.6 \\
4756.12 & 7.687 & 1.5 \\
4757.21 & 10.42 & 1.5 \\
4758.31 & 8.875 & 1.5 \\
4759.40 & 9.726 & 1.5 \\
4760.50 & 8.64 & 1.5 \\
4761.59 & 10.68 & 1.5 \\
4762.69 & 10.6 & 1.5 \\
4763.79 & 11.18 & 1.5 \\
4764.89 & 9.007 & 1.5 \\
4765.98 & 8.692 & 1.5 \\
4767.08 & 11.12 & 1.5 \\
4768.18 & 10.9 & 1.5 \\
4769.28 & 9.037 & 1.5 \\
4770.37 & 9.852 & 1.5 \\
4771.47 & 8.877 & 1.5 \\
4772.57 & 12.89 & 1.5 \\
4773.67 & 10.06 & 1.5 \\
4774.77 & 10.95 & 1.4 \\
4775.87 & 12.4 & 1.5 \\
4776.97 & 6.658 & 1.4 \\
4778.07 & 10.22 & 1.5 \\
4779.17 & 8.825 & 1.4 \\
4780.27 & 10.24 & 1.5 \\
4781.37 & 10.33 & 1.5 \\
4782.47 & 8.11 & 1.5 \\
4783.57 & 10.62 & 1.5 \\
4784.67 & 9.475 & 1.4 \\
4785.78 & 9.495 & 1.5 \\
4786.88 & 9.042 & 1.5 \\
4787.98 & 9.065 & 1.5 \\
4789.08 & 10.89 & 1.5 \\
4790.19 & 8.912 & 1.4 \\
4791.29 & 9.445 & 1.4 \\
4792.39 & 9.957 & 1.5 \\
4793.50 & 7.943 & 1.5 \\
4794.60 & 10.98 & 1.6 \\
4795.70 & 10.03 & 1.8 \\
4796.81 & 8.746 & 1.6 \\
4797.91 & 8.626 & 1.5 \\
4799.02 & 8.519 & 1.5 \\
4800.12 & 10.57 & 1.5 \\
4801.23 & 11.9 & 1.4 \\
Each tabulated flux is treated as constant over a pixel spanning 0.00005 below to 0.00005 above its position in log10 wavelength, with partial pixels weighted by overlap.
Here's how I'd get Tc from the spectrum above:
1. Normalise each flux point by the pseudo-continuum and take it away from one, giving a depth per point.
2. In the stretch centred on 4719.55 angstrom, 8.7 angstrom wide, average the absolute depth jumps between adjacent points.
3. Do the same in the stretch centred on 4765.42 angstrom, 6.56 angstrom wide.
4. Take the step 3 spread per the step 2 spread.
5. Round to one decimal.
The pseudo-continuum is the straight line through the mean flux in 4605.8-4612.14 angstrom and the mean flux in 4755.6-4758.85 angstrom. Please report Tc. 1.3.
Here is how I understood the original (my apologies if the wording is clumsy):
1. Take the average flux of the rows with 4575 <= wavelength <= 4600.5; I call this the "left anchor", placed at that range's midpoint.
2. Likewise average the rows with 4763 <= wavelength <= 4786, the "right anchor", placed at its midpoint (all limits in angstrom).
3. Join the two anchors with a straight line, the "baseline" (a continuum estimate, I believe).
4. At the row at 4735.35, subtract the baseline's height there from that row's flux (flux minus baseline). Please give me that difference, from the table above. 1.4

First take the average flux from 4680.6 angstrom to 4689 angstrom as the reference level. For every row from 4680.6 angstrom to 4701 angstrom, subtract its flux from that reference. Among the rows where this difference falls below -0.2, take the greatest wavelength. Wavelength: 4699.51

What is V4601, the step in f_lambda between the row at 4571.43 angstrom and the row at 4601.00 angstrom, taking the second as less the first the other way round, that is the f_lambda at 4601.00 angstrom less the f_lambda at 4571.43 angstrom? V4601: 0.8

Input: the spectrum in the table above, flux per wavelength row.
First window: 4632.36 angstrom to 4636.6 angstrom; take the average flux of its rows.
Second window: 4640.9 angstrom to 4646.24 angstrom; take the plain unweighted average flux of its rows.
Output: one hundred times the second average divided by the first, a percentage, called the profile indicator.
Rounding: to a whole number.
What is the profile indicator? 88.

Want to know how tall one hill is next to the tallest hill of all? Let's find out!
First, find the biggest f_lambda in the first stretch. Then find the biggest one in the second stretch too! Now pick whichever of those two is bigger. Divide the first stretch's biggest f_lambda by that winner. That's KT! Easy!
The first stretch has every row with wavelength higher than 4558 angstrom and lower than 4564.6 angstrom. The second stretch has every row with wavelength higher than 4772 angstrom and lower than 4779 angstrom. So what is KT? 0.88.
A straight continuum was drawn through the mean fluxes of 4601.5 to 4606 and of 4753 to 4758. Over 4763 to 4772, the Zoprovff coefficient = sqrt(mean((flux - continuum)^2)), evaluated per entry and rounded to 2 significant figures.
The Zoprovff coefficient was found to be 1.0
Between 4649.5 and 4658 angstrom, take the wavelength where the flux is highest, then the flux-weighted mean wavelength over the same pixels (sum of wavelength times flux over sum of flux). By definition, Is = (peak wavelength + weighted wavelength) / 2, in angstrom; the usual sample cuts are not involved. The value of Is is 4655.1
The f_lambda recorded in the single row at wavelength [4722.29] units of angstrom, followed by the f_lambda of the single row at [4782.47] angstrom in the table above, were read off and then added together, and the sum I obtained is 18.2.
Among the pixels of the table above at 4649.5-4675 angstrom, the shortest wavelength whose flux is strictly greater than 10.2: 4651.07 angstrom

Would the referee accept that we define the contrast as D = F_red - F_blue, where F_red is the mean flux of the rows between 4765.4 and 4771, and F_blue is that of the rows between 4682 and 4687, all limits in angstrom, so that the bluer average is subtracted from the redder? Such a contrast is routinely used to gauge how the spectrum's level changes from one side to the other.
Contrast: 1.5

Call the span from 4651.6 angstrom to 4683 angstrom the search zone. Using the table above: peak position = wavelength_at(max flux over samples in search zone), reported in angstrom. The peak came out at 4656.42 angstrom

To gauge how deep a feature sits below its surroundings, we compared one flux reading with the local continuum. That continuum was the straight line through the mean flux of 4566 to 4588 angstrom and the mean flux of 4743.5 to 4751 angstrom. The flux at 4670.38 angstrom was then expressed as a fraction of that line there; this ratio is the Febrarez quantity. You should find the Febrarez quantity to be 0.83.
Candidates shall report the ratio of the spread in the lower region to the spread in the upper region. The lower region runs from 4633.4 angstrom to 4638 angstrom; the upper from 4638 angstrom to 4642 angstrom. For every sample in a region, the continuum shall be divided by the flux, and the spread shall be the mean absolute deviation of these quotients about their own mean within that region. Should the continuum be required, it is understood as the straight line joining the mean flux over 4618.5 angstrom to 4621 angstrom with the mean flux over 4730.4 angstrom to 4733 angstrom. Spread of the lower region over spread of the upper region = 0.66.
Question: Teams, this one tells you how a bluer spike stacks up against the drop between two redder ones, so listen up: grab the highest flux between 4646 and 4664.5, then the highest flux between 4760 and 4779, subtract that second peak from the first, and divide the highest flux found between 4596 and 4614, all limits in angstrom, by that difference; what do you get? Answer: -12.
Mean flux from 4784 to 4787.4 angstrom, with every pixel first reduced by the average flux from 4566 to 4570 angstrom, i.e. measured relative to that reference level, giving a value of -0.3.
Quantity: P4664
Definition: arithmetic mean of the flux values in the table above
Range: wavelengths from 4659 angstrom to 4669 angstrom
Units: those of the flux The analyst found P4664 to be 9.1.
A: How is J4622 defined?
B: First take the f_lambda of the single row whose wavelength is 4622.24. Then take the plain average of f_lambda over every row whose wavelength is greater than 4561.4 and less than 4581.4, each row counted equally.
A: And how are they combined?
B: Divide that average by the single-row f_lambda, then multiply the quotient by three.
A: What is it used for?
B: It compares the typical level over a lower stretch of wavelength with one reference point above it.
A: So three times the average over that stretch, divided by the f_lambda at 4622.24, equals 3.5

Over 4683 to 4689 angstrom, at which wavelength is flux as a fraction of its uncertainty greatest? 4686.54 angstrom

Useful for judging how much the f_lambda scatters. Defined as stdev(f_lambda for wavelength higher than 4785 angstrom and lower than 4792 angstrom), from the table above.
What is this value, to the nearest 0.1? 0.7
